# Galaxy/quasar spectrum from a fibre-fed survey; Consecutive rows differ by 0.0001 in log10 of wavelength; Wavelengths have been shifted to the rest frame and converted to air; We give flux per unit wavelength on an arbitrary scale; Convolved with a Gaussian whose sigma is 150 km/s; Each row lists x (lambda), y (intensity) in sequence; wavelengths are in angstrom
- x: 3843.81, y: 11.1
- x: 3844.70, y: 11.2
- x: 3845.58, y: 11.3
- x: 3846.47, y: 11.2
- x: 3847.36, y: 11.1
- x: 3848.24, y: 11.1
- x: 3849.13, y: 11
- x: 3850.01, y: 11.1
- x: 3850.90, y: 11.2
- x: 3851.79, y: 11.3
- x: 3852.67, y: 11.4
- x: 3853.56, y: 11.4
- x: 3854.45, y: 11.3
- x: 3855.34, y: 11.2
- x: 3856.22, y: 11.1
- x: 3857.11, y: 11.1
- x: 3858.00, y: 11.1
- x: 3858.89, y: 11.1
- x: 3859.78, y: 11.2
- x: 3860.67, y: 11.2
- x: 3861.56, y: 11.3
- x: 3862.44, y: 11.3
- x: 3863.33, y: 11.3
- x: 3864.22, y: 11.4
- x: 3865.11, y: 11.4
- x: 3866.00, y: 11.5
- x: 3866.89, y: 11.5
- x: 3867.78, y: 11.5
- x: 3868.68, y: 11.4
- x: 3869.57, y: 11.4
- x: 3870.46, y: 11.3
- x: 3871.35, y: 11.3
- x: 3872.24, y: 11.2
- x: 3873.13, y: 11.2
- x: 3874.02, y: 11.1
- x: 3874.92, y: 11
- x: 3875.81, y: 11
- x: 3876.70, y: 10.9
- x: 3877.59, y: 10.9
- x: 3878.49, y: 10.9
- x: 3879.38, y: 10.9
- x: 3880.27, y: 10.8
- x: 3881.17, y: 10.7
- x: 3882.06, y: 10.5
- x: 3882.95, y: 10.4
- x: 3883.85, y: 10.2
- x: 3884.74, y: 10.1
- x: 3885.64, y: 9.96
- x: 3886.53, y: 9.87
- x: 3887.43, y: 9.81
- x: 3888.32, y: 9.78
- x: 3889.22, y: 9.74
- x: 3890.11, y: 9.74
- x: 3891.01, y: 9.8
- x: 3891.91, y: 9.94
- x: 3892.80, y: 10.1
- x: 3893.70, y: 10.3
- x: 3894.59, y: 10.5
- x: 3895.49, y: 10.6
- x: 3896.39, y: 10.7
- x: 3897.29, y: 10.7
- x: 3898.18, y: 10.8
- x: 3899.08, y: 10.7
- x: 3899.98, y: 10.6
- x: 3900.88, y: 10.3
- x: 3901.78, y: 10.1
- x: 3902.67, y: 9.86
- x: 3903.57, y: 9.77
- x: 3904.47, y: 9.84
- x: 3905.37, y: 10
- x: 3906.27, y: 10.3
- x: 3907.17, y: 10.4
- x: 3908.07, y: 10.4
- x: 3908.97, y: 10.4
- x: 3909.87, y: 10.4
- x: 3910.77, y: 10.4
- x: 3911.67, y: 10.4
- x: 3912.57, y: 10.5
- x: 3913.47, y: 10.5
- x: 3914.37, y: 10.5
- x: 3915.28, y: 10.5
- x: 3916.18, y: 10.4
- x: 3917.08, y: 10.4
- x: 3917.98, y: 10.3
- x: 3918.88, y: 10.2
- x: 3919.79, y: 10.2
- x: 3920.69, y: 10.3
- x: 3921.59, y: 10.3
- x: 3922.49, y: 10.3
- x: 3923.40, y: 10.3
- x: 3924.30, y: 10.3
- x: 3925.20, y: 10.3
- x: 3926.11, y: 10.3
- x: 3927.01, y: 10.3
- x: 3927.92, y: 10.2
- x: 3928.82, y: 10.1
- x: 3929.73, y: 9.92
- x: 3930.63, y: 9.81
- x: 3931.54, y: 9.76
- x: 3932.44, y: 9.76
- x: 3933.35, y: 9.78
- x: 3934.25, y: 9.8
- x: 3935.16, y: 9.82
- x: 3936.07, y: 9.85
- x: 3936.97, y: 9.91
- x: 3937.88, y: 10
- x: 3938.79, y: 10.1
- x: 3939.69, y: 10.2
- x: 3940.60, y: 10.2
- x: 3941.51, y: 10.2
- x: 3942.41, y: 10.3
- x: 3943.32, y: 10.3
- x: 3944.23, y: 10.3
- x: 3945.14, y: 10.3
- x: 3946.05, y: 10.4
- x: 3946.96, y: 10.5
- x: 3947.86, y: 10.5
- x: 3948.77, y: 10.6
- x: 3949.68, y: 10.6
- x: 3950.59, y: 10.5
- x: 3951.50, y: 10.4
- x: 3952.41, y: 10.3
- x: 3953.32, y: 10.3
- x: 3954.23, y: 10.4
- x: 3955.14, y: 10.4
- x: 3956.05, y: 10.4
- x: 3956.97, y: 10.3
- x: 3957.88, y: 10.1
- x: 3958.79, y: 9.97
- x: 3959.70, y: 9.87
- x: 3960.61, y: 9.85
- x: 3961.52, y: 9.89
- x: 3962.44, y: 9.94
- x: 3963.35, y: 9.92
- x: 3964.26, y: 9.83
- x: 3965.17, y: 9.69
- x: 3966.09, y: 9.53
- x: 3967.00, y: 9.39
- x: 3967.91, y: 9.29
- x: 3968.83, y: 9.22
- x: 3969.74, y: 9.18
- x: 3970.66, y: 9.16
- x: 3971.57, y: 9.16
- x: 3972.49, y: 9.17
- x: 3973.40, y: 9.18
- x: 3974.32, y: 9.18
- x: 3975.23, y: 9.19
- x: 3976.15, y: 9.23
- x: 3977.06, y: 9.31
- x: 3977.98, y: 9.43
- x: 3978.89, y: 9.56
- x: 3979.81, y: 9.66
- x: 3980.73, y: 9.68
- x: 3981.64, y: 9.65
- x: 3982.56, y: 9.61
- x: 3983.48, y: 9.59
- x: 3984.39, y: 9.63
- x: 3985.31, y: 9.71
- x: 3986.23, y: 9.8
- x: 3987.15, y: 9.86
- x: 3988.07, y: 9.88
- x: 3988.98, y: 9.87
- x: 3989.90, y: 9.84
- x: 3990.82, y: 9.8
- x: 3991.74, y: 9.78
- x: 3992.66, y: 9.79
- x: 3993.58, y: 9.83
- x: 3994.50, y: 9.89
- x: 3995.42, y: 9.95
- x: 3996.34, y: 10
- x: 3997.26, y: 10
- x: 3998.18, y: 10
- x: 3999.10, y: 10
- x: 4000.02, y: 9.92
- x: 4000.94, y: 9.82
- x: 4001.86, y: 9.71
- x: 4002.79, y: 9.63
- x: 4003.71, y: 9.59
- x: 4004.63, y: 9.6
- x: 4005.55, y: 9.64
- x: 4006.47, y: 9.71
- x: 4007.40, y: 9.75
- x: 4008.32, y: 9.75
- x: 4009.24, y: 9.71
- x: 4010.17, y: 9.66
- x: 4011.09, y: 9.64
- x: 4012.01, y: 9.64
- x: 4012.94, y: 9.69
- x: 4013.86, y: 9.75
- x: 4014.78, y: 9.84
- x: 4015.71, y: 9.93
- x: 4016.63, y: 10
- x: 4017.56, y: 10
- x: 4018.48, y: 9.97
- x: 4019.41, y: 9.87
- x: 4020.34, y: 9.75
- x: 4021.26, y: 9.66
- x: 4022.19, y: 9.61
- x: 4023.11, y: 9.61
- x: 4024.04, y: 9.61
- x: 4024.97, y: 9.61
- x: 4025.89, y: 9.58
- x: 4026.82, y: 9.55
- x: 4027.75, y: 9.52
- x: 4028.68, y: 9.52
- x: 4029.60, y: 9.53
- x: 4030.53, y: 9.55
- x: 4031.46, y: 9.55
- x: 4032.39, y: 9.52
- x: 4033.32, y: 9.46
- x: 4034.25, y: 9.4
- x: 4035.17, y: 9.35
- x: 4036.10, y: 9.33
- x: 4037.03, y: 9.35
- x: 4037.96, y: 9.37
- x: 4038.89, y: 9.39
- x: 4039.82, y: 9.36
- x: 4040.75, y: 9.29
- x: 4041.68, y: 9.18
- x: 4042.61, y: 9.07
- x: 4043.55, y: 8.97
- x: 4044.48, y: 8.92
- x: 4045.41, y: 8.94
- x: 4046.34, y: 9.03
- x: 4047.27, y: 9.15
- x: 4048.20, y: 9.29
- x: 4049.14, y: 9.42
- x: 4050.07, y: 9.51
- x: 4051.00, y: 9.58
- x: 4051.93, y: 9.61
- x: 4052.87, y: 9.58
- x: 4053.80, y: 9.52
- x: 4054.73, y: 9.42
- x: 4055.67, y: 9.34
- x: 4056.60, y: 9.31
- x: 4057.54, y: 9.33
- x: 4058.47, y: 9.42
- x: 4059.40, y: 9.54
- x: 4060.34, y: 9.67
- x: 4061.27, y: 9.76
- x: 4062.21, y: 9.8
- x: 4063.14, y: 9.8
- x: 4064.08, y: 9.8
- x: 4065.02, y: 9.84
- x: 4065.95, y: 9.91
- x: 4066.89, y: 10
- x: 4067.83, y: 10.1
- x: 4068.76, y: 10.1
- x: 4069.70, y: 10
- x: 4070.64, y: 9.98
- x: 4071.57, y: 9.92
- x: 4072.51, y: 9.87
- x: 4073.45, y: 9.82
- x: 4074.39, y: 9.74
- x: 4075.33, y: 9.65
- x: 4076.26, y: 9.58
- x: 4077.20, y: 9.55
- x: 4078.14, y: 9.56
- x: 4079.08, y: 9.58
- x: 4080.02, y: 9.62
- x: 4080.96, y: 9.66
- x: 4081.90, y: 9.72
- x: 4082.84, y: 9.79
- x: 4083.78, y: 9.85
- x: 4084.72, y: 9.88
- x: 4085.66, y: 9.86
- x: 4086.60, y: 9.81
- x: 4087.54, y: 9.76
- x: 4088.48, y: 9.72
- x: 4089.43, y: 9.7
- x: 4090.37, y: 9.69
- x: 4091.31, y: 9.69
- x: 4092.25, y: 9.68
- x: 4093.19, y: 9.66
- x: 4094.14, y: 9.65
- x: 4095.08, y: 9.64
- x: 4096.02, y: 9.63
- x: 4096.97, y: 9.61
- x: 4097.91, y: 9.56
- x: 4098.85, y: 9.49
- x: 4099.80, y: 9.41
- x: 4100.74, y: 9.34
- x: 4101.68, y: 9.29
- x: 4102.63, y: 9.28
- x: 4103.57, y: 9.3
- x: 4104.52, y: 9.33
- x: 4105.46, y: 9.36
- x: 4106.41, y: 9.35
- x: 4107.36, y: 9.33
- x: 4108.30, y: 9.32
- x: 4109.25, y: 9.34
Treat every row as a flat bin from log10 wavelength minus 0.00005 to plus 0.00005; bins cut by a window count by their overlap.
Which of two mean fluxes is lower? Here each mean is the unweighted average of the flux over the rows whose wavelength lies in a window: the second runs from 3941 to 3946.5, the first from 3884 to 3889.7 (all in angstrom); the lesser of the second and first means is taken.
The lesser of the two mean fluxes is 9.9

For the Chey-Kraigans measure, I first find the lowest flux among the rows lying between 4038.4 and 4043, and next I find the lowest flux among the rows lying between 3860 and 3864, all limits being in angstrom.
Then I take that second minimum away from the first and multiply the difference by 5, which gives -11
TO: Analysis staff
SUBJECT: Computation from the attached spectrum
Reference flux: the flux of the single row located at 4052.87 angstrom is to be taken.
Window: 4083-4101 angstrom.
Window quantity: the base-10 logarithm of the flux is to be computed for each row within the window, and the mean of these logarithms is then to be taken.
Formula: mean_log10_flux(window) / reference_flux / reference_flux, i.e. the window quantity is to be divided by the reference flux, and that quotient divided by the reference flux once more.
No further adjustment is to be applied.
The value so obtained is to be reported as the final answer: 0.0107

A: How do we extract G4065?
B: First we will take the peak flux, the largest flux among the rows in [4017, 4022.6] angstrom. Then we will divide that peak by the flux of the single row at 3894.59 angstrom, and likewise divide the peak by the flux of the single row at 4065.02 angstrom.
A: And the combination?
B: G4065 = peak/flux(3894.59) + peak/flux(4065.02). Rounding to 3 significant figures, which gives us 1.97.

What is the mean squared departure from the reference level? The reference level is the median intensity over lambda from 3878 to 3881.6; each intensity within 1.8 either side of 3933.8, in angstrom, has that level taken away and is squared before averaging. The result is 1.12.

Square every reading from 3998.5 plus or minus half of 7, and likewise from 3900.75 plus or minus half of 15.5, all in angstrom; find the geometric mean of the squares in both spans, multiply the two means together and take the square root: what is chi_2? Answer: 103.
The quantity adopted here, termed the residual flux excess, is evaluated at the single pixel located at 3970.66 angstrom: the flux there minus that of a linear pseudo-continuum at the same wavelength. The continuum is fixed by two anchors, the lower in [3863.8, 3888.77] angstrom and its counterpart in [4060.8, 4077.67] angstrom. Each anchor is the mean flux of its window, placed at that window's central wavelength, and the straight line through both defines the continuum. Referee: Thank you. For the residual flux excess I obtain -1.2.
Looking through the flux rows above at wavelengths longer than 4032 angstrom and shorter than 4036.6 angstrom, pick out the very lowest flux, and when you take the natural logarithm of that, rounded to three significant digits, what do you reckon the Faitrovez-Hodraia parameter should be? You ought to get 2.23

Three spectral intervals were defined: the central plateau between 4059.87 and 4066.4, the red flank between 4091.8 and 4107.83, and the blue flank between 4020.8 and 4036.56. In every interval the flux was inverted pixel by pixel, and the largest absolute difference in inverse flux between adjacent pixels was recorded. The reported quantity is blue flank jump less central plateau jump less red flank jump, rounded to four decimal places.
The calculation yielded -0.0012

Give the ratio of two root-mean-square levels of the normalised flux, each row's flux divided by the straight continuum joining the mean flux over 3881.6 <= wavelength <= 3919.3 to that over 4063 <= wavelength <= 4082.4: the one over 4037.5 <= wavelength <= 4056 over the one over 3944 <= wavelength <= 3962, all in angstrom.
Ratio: 0.93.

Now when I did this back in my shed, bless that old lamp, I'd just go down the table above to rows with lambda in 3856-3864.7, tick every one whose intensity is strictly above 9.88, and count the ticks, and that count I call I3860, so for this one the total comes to 10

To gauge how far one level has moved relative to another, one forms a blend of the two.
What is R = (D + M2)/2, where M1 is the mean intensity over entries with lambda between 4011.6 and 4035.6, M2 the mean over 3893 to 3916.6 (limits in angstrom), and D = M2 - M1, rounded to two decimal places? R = 5.55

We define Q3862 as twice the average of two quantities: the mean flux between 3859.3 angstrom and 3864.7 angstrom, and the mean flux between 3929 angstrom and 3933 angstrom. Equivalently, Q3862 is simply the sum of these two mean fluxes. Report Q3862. 21.1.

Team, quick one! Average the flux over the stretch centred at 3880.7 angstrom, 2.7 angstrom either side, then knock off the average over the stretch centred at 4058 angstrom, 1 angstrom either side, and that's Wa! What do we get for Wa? 1.3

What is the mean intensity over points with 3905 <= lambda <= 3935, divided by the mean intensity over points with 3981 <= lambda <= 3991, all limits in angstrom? 1.05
